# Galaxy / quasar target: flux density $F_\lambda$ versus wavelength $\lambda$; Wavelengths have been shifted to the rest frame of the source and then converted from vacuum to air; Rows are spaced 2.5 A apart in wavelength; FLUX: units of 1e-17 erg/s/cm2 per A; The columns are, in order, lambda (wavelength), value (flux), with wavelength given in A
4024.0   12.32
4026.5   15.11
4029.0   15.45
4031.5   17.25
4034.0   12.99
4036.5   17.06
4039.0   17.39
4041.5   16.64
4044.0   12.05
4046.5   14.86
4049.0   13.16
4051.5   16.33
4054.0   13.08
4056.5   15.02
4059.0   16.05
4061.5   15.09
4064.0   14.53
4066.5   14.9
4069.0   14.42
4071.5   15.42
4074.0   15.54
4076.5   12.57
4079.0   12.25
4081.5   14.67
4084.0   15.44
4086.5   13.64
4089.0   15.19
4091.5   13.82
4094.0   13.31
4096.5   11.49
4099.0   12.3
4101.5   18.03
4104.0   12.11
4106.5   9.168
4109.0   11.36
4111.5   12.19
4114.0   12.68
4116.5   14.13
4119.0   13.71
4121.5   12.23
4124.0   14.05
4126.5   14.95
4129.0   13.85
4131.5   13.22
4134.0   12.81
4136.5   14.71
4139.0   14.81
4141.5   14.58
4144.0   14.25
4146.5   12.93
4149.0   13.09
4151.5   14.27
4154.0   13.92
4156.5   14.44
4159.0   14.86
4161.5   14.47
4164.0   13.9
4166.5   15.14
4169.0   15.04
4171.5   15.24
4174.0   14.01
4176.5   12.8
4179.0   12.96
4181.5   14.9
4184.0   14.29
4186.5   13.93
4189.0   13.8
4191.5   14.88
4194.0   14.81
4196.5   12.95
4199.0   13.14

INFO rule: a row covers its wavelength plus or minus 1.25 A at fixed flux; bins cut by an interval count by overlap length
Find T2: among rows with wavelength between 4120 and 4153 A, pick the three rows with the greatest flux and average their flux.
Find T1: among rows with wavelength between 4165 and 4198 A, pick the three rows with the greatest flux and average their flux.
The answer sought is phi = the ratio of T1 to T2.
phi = 1.02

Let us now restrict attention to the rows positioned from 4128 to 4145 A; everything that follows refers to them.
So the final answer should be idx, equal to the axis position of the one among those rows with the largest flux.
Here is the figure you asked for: 4139.0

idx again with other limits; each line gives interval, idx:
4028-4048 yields 4039.0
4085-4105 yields 4101.5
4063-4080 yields 4074.0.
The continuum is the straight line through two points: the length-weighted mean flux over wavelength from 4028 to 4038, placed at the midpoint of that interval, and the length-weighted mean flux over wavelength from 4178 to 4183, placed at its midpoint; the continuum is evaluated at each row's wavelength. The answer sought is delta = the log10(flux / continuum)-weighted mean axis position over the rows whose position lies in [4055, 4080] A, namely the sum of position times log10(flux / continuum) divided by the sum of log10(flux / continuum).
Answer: 4074.6 A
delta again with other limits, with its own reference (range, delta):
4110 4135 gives 4120.9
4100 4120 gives 4110.2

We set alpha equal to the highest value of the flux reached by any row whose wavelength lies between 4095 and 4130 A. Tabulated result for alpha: 18.03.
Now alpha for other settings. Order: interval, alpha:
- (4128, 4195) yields 15.24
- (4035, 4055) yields 17.39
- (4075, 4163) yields 18.03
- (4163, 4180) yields 15.24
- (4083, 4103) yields 18.03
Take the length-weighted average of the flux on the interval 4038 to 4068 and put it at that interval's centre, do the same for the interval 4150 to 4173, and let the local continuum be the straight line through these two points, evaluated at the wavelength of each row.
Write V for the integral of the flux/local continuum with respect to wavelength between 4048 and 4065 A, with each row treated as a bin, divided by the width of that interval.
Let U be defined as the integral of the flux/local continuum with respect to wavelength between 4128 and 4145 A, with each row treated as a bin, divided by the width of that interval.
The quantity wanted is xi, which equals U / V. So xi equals 0.97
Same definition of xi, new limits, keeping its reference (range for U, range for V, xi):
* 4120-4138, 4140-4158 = 0.98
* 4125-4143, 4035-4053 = 0.94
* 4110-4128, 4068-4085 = 0.94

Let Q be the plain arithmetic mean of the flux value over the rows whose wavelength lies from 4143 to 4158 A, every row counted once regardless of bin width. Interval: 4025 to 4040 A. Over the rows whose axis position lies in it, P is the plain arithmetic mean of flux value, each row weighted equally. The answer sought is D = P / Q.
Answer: 1.15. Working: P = 15.9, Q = 13.8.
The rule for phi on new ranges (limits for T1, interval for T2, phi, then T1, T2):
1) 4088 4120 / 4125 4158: 1.06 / 15.8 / 14.8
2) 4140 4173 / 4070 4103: 0.93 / 15.1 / 16.3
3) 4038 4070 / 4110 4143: 1.13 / 16.8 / 14.8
